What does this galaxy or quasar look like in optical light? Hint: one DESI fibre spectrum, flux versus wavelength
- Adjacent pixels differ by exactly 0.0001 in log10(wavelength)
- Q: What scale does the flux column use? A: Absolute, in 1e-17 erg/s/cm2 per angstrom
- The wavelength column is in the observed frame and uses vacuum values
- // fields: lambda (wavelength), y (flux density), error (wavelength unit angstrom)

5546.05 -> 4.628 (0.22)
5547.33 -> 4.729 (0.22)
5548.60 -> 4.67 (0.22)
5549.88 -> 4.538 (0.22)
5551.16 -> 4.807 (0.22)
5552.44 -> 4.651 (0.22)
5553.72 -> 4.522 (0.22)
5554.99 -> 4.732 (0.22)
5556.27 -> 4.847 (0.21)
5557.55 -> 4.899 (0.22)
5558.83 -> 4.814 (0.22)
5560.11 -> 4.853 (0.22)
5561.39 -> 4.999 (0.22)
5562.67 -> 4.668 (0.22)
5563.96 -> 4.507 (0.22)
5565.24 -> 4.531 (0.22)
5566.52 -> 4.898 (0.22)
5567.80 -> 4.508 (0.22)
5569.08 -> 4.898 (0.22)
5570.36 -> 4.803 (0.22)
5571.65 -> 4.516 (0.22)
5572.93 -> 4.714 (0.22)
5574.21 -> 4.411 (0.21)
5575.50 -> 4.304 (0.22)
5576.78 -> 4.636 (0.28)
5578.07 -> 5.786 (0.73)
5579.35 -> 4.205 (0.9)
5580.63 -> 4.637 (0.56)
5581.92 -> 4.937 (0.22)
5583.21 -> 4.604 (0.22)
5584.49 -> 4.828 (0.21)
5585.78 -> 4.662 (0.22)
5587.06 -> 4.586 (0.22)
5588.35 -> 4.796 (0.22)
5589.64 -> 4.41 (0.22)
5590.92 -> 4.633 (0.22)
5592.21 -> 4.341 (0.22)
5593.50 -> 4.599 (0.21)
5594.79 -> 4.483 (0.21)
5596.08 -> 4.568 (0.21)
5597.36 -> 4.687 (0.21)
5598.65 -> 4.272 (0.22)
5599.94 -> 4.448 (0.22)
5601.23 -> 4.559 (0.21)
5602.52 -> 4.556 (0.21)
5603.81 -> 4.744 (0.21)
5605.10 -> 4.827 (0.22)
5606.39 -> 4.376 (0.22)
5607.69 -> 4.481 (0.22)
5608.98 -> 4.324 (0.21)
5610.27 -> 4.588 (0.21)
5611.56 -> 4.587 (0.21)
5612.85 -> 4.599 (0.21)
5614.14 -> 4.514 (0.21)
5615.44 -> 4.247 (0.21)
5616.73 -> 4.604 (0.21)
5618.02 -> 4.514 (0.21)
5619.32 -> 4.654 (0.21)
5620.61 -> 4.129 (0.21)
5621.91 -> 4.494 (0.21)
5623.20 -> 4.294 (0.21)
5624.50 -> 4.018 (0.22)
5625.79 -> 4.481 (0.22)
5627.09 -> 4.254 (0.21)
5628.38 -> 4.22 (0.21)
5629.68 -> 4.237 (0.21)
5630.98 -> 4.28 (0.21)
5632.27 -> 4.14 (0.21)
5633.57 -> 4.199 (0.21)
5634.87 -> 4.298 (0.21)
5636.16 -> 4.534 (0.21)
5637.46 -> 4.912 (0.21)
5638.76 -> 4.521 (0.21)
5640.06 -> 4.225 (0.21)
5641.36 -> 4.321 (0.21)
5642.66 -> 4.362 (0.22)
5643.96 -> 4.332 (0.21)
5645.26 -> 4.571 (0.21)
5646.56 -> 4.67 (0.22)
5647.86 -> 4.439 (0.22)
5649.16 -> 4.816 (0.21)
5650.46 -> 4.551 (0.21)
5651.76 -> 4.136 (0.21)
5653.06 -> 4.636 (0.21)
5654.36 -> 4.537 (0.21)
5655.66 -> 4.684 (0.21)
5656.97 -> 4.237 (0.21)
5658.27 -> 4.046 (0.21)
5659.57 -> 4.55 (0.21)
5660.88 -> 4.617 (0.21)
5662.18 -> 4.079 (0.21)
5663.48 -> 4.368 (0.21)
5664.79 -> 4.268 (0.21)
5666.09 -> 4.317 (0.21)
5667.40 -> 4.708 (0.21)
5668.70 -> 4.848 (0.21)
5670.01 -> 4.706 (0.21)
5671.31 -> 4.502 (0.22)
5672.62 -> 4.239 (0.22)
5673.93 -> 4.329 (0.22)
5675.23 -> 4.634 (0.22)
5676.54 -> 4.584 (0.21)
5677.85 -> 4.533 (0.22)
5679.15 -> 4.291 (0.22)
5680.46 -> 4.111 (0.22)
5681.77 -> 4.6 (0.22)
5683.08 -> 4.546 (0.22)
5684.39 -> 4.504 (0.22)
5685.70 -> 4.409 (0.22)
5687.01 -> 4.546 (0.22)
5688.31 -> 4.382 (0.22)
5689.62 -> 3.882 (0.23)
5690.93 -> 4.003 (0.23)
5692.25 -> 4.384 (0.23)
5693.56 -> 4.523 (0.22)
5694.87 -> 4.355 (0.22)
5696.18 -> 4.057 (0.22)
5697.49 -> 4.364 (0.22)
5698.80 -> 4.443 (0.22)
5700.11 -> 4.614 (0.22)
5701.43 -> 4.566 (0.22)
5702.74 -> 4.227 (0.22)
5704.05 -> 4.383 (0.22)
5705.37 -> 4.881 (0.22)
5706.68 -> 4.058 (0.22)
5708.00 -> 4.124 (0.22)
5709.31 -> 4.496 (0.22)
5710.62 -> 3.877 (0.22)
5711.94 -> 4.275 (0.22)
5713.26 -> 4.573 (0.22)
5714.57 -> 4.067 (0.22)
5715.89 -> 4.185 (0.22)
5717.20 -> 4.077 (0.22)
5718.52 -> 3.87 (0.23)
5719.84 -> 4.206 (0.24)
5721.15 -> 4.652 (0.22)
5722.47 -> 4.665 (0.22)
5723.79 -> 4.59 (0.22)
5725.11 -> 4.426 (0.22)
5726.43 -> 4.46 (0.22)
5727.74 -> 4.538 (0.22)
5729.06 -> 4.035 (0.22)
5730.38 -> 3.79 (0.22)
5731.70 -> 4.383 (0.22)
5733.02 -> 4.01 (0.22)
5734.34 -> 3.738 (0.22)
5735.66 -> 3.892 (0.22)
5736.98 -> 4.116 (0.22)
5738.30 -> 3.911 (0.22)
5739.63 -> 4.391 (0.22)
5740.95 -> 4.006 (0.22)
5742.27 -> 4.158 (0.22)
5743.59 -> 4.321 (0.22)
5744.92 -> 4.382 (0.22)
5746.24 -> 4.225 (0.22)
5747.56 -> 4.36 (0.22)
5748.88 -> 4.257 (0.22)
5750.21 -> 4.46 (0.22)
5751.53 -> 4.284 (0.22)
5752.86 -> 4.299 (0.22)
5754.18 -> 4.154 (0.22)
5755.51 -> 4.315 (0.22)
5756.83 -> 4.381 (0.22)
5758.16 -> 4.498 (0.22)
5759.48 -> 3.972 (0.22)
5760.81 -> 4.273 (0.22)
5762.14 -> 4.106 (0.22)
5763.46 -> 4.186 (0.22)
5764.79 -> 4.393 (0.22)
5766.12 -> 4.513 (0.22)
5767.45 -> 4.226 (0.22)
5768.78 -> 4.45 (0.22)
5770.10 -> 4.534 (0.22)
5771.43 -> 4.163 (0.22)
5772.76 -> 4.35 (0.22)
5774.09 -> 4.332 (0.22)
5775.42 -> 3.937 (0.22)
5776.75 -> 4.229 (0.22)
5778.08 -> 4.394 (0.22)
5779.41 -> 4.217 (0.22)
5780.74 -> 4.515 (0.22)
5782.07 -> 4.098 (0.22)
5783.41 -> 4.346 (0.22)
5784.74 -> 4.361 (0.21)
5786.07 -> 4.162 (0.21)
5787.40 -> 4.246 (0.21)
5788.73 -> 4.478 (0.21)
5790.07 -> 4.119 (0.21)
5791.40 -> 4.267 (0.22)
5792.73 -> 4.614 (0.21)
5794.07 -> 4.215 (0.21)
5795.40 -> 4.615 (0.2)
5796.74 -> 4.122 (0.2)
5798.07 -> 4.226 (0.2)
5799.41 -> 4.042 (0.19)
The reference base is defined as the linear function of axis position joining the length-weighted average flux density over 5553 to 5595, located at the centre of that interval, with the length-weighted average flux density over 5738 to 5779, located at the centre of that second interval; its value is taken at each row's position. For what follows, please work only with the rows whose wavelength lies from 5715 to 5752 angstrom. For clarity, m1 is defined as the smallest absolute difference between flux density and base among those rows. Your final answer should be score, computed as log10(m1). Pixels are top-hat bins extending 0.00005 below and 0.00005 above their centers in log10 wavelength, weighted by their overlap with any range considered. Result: -2.2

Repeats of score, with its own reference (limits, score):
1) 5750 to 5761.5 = -2.6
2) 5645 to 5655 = -1.5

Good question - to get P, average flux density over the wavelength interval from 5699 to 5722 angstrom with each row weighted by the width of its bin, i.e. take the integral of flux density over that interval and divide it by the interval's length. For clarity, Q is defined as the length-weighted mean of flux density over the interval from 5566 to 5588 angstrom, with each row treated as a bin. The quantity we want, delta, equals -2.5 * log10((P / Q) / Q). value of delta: 1.78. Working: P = 4.31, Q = 4.70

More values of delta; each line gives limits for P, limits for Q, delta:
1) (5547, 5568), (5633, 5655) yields 1.57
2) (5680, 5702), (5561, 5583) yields 1.76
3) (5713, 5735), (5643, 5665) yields 1.67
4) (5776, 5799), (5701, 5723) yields 1.58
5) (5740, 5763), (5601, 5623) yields 1.70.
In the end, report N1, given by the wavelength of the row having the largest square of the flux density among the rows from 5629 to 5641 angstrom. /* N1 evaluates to 5637.46 angstrom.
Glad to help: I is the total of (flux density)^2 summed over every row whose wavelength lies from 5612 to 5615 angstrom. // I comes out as 42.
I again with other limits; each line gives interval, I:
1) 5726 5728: 40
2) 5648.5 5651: 44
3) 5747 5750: 37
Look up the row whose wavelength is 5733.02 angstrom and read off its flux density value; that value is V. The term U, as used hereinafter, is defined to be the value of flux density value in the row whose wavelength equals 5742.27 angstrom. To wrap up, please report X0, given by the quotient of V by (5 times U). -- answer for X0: 0.193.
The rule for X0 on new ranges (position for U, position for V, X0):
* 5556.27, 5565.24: 0.187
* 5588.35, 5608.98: 0.180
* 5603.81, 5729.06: 0.170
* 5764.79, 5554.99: 0.215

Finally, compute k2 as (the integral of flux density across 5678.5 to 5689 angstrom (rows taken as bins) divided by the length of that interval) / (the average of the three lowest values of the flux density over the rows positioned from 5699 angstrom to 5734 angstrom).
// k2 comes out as 1.15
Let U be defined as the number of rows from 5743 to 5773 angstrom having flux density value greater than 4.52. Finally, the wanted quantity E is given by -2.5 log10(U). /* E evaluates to 0.0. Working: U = 1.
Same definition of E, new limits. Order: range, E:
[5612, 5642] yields -1.9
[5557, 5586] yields -3.1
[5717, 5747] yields -1.5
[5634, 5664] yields -2.7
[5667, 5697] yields -2.5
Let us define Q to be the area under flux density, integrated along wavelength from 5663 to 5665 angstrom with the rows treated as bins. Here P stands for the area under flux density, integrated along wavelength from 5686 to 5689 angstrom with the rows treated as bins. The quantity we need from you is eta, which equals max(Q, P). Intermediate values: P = 13.4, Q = 9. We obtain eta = 13.4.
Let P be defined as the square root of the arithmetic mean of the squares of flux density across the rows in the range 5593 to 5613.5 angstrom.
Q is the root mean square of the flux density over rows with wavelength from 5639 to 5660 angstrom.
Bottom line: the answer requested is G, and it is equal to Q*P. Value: 20.2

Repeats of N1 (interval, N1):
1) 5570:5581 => 5578.07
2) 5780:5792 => 5780.74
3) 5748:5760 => 5758.16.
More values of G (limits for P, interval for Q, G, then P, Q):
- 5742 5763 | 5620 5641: 18.5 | 4.280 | 4.33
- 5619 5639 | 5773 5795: 18.7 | 4.360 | 4.29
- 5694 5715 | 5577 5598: 20.3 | 4.342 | 4.68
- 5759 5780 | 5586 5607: 19.5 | 4.271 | 4.56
